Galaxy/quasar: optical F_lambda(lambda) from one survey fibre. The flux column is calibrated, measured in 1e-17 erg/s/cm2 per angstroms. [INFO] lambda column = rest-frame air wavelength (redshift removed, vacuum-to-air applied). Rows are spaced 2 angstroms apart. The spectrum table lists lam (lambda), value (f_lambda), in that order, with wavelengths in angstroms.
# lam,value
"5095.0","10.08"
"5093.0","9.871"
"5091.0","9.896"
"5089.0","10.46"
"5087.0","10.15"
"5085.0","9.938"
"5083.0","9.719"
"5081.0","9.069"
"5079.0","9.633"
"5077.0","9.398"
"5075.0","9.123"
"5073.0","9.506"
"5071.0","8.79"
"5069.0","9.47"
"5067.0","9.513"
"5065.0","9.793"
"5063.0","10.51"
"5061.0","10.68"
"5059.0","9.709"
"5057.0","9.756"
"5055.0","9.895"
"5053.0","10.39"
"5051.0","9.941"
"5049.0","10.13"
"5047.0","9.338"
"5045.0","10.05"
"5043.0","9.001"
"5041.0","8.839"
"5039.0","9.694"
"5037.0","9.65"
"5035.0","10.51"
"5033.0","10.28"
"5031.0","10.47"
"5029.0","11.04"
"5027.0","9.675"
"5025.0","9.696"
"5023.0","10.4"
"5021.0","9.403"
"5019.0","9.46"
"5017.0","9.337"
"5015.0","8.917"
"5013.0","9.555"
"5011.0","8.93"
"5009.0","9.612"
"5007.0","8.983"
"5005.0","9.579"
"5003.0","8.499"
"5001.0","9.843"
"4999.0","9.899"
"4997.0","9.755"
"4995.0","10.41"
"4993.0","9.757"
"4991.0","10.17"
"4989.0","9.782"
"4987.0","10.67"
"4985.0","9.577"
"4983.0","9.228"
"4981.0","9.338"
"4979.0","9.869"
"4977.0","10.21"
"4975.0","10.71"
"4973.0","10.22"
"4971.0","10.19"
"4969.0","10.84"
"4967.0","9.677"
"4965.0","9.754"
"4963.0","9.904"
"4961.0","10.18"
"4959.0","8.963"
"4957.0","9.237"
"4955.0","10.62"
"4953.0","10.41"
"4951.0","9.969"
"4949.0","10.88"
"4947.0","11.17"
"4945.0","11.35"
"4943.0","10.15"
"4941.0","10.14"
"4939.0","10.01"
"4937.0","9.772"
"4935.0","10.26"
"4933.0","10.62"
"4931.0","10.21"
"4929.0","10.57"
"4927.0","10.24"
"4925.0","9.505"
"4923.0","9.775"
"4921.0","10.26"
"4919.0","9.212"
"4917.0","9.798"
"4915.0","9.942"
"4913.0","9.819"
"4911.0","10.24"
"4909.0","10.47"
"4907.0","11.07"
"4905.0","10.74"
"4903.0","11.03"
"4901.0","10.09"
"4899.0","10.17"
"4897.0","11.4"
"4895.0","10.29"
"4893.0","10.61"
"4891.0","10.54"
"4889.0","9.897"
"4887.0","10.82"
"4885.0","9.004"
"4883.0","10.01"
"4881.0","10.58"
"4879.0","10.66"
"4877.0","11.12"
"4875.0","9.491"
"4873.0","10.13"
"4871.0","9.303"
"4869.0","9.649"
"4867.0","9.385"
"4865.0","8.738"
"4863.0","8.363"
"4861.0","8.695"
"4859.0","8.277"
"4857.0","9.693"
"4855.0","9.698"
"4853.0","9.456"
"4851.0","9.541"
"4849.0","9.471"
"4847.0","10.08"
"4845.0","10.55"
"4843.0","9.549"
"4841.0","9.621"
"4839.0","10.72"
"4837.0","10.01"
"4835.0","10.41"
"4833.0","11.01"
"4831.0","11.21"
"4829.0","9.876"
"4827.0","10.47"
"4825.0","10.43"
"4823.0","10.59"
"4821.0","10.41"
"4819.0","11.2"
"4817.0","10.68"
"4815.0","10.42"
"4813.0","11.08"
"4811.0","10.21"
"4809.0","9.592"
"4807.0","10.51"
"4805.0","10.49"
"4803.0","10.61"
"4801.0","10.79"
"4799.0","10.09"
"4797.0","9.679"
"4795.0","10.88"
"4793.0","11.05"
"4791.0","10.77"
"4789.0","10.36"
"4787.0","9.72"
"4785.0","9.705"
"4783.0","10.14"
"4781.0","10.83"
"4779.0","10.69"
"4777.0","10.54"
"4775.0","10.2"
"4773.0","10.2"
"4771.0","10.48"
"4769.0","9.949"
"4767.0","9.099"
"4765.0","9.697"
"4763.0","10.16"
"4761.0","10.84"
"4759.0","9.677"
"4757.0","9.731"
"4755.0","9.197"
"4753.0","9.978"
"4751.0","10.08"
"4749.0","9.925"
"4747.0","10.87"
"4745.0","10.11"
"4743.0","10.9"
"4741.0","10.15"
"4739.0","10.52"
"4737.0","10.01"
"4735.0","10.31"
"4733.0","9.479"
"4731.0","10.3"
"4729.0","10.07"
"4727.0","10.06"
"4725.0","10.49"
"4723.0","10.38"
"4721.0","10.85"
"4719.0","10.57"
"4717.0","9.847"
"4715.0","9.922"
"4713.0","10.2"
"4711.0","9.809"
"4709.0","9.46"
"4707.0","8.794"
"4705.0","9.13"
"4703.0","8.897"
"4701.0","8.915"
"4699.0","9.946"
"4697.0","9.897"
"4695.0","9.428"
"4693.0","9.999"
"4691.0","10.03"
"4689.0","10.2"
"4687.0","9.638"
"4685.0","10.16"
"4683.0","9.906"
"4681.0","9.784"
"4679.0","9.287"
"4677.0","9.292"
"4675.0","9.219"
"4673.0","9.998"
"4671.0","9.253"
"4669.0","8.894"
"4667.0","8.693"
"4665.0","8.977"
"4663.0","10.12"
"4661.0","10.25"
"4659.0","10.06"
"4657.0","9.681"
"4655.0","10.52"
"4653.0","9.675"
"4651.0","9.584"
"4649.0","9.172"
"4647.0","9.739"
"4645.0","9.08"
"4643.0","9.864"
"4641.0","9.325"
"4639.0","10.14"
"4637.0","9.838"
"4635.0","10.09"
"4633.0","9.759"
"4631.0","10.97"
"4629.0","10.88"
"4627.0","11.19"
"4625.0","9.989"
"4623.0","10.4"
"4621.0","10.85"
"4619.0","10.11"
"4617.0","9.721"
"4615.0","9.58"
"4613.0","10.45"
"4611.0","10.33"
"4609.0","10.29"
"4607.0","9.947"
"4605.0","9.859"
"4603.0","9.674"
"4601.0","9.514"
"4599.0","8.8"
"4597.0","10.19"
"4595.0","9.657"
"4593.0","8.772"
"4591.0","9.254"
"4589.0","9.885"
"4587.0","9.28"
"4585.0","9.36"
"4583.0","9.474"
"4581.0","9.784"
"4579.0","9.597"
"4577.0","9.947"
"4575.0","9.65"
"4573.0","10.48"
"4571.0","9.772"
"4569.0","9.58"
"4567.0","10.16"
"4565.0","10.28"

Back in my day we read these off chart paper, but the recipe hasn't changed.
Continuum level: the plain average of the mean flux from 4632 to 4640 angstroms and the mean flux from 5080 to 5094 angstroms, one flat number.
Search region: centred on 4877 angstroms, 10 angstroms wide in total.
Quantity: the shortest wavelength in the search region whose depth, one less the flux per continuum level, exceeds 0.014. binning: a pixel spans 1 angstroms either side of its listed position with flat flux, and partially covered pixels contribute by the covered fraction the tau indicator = 4875.0 angstroms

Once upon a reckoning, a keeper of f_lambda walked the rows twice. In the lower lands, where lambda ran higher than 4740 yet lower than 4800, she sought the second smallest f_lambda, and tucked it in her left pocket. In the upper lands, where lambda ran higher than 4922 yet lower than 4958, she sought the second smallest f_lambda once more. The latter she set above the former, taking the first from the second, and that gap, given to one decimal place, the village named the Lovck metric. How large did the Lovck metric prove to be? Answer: 0.3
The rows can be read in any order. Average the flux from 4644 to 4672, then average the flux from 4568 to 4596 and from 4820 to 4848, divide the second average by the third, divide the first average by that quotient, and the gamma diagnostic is 10.3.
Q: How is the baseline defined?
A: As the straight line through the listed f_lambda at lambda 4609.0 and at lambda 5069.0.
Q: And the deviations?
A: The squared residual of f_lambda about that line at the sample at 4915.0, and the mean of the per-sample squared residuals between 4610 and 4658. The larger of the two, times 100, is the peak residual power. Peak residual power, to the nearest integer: 34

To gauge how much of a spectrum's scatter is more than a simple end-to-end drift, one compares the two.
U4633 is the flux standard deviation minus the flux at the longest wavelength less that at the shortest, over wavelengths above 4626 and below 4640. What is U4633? 1.6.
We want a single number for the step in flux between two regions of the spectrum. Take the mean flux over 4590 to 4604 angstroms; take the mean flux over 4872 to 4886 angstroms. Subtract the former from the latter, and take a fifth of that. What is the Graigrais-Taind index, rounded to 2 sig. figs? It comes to 0.15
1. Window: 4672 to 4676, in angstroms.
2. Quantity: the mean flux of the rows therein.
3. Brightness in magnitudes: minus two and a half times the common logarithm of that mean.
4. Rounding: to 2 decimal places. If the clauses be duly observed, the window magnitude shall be -2.46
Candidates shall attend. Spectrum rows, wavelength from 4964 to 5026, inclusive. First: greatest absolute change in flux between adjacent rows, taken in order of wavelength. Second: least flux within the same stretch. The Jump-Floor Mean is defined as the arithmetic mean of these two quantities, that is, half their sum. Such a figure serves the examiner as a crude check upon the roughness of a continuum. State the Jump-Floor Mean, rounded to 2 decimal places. 4.92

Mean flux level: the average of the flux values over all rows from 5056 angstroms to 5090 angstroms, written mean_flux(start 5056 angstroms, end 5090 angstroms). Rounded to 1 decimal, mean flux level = 9.7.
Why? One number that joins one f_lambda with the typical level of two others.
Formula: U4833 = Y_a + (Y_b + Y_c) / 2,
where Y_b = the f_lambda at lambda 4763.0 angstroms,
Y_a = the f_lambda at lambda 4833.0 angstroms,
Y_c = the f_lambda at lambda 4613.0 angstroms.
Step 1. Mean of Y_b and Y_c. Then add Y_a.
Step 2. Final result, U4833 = 21.3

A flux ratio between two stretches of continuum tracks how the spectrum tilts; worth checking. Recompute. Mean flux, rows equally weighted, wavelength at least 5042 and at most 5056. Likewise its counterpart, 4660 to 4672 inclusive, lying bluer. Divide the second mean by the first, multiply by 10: 9.5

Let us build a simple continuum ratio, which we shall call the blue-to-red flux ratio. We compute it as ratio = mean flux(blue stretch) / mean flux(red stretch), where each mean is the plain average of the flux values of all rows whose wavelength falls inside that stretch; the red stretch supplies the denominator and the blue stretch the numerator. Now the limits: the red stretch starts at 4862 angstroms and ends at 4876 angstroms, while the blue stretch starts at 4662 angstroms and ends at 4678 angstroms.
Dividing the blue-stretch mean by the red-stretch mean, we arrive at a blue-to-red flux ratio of 1.00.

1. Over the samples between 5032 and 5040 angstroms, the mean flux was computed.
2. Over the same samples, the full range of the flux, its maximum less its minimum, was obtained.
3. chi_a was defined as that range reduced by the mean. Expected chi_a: -9.2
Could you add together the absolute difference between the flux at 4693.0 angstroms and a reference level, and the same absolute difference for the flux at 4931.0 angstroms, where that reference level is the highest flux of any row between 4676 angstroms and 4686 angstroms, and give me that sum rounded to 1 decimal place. 0.2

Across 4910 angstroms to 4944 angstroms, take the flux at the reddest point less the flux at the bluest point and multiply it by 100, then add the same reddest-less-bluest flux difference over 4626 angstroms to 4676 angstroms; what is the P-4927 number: -11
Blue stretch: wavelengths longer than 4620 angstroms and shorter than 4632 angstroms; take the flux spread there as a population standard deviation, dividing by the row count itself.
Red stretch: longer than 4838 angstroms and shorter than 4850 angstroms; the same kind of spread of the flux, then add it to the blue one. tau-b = 0.89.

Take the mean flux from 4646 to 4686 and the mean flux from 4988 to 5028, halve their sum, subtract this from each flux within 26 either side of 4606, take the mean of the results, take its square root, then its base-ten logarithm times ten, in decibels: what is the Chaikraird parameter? -2.4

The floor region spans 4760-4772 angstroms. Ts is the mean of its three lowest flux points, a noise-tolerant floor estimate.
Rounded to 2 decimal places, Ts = 9.58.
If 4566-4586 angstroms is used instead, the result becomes 9.47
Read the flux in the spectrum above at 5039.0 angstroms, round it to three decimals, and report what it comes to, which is 9.694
